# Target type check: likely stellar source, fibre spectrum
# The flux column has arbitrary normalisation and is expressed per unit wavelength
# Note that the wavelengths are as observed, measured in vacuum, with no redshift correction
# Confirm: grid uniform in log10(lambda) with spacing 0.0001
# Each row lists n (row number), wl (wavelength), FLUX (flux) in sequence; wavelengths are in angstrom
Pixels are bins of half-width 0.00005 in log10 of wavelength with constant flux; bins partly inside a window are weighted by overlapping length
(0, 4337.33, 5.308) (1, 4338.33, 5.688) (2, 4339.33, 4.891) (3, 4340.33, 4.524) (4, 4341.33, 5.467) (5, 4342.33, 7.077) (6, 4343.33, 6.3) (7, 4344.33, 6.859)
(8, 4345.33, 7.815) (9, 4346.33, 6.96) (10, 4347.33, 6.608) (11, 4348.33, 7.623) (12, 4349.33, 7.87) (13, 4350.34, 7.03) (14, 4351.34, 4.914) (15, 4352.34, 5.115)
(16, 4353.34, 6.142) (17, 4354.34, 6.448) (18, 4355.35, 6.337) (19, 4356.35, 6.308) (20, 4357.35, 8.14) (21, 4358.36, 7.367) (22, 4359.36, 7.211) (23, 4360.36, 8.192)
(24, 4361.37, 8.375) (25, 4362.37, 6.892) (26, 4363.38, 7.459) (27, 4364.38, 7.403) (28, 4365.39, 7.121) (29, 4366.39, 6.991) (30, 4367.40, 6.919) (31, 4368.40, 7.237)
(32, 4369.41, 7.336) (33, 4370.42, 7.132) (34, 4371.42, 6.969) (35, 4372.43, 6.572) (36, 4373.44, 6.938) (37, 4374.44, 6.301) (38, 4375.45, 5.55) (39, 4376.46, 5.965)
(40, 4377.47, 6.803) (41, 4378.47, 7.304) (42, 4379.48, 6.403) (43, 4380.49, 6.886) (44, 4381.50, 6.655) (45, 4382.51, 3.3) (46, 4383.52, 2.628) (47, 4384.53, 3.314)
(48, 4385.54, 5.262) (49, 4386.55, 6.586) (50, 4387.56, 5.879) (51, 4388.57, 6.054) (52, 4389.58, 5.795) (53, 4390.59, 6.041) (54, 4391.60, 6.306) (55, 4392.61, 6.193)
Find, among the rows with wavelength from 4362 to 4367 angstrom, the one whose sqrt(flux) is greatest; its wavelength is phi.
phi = 4363.38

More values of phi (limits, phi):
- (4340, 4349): 4345.33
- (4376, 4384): 4378.47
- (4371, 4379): 4378.47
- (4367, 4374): 4369.41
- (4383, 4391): 4386.55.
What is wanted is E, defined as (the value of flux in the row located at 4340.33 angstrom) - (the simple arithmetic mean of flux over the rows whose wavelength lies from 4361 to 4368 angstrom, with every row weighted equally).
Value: -2.8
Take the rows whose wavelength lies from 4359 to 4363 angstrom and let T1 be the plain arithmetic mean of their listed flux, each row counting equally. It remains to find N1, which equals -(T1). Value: -7.7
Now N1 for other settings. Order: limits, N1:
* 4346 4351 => -7.2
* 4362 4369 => -7.1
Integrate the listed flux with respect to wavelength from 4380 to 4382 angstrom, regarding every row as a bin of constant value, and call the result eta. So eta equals 13.5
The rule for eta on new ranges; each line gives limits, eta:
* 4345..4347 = 14.6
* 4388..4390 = 11.9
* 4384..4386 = 8.5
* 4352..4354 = 11.5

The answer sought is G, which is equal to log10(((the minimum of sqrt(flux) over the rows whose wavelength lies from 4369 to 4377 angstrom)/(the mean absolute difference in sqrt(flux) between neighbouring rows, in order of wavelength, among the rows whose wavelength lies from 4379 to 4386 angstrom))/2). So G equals 0.60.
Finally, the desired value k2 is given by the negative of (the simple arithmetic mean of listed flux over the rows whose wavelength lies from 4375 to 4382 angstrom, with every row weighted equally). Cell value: -6.5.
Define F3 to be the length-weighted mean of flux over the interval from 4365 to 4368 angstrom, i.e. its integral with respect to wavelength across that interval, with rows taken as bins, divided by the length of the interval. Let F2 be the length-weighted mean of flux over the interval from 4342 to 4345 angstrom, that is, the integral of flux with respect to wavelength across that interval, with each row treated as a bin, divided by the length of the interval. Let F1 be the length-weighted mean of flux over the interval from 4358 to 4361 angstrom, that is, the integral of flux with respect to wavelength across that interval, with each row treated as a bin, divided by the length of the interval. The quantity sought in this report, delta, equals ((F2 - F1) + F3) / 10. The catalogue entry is 0.62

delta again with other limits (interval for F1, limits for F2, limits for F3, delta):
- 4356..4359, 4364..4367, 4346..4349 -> 0.69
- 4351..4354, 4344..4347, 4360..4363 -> 0.95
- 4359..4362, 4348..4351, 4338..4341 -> 0.44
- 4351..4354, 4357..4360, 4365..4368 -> 0.91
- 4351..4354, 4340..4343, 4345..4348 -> 0.74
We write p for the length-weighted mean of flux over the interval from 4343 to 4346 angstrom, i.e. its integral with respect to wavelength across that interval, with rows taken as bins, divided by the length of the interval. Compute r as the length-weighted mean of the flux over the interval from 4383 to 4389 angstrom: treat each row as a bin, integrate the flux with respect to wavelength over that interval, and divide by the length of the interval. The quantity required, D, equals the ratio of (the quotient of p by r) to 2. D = 0.71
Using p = 7.0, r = 4.94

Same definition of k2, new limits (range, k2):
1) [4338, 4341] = -5.0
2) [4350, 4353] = -5.7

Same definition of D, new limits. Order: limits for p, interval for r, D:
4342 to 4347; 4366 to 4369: 0.50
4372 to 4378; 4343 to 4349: 0.45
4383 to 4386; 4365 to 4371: 0.26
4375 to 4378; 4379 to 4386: 0.62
